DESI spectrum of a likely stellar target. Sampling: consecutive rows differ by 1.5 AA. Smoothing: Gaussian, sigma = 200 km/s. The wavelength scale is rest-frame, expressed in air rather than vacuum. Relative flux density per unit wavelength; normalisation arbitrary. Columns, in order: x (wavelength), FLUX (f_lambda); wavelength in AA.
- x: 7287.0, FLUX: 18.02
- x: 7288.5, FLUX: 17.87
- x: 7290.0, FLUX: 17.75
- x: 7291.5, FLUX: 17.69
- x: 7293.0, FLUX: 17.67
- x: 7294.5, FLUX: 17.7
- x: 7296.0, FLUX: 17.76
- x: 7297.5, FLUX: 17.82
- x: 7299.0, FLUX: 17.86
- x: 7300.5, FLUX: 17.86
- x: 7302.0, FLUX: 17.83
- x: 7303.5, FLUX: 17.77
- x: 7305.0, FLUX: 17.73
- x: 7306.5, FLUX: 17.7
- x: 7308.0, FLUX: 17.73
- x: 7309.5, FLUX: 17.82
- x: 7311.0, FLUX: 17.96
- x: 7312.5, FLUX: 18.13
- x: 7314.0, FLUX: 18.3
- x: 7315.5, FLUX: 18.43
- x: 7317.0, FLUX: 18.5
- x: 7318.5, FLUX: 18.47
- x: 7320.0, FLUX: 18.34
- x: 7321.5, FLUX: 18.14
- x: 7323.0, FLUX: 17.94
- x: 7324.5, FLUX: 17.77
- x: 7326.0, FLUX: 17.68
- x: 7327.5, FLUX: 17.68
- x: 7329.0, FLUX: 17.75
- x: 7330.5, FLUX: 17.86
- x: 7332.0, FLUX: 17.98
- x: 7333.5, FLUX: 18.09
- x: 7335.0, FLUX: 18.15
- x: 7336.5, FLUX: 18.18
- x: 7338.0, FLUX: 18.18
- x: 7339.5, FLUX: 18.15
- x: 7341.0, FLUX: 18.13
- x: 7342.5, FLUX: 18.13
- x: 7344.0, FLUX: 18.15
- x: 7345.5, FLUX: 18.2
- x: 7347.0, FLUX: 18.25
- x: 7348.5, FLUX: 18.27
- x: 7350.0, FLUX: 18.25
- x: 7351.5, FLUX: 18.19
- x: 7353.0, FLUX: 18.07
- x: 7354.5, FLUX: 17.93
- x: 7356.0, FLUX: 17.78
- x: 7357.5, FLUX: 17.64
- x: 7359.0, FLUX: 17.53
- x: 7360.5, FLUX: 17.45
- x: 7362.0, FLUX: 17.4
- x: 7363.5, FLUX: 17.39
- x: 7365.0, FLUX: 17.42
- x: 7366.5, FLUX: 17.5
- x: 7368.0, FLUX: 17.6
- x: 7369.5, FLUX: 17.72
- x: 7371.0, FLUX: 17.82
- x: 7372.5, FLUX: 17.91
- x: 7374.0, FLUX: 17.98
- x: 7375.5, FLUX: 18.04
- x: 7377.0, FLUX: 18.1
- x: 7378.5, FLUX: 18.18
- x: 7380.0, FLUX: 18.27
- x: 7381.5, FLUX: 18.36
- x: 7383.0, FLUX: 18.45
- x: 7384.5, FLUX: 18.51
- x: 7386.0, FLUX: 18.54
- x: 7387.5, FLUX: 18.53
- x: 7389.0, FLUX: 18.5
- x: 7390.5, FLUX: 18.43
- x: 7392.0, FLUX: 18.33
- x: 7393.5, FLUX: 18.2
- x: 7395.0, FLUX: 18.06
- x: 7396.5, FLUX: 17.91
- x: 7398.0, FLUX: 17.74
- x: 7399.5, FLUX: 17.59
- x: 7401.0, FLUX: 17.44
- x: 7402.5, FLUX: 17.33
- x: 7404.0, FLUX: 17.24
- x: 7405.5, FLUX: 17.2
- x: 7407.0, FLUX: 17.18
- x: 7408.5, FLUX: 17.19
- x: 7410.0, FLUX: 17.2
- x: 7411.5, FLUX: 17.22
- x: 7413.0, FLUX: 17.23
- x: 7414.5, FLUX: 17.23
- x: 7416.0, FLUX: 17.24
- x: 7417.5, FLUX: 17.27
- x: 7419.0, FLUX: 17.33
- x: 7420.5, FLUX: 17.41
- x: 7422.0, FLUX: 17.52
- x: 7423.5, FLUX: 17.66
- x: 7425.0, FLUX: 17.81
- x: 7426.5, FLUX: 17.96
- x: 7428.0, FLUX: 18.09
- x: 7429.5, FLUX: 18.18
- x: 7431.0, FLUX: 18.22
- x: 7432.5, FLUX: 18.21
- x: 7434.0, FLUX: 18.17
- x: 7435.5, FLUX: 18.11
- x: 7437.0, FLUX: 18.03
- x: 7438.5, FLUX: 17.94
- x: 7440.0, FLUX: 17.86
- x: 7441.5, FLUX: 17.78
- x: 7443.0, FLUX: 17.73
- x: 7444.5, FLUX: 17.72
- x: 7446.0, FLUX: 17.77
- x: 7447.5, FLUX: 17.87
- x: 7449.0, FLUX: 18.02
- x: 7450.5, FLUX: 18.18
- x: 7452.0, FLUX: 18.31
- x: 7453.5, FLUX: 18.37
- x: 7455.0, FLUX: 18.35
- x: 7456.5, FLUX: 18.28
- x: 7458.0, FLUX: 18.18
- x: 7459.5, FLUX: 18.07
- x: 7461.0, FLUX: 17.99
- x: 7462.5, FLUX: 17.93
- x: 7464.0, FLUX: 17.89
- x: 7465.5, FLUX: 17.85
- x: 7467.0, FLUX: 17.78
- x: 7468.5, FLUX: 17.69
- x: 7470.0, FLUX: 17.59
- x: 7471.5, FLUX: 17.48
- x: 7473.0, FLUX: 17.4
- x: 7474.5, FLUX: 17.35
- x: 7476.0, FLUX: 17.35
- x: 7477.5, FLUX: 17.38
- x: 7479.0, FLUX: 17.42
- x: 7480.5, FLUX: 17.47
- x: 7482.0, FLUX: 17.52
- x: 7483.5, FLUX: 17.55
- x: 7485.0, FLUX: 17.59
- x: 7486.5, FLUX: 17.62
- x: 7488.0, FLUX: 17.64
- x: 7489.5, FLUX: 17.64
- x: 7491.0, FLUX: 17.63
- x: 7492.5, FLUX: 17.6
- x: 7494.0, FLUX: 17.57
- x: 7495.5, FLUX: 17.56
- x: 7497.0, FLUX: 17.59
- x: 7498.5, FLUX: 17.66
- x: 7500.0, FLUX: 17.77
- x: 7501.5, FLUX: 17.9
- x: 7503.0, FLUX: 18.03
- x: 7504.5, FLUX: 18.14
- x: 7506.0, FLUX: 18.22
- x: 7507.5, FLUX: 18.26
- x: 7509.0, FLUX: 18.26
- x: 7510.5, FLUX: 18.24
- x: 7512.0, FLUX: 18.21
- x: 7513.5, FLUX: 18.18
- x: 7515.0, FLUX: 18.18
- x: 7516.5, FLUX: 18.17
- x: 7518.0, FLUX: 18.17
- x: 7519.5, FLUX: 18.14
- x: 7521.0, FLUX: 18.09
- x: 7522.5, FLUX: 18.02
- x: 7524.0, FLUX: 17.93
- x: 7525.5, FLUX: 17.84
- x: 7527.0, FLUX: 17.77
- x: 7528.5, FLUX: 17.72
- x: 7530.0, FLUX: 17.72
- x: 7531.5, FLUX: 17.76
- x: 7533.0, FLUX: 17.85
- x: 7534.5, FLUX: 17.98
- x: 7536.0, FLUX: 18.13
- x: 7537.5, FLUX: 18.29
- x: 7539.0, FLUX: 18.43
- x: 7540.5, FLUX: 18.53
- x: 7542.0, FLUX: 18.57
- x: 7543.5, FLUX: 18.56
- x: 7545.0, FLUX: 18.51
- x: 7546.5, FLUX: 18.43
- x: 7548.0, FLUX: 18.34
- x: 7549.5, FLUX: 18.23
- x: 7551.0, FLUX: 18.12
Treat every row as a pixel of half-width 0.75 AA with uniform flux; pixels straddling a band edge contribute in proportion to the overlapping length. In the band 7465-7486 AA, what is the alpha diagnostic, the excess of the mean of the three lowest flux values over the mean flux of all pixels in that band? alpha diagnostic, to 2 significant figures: -0.17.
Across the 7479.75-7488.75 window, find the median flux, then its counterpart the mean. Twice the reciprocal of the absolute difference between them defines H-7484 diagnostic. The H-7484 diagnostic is 400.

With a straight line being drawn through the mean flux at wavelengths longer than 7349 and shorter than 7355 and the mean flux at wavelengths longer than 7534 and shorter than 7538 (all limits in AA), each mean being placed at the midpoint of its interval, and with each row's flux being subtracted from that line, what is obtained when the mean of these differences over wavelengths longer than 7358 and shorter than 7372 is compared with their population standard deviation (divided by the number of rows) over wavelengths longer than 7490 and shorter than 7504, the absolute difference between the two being 0.42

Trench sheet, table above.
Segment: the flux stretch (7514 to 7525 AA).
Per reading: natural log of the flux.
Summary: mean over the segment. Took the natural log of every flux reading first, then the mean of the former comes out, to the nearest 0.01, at 2.90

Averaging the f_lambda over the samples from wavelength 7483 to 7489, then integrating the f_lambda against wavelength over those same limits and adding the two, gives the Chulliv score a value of 123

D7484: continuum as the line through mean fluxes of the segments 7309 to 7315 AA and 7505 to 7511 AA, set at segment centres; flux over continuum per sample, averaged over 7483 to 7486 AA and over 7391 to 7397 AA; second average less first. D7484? 0.035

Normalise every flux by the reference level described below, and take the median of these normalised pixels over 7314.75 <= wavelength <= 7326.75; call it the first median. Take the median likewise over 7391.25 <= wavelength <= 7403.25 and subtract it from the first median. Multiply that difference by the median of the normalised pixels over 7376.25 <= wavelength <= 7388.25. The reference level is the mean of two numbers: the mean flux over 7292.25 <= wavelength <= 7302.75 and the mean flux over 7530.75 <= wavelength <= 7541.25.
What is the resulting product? 0.024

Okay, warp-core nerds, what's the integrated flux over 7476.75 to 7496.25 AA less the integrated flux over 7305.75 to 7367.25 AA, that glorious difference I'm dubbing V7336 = -763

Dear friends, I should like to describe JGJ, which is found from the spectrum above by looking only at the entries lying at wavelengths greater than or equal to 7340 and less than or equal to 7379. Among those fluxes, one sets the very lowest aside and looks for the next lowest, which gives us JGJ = 17.4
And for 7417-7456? 17.33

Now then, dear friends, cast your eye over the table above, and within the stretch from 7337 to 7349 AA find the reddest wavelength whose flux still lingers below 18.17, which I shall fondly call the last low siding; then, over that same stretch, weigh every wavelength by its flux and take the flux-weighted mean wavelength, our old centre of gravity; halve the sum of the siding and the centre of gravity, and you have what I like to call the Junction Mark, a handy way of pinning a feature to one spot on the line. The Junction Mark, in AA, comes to 7343.6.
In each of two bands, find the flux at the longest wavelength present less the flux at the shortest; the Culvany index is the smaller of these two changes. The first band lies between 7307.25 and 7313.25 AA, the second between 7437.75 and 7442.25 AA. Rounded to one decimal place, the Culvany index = -0.2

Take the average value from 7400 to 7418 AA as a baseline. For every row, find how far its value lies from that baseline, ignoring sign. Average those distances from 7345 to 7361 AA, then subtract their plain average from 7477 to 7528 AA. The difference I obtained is 0.11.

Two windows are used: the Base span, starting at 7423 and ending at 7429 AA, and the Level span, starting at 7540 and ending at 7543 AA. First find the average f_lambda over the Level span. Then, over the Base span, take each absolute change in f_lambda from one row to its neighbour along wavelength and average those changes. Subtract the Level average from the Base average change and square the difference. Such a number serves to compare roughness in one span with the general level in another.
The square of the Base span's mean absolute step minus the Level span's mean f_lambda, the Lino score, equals 339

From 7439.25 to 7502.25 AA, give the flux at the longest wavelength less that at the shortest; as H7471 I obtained 0.04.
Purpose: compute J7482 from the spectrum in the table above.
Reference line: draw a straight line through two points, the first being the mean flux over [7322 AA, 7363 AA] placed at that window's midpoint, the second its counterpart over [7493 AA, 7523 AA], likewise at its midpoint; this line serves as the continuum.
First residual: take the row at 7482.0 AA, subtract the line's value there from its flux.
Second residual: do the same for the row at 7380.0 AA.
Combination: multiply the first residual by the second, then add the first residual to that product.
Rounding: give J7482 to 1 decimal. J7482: -0.6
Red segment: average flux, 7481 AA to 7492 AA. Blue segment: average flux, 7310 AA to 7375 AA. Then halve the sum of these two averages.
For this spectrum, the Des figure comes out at 17.8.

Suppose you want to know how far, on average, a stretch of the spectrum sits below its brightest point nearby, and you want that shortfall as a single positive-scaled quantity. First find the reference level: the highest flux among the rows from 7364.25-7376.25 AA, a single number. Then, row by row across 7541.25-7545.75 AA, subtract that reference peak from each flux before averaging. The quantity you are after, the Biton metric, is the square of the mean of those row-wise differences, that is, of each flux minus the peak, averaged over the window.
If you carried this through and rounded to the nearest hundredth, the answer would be 0.26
